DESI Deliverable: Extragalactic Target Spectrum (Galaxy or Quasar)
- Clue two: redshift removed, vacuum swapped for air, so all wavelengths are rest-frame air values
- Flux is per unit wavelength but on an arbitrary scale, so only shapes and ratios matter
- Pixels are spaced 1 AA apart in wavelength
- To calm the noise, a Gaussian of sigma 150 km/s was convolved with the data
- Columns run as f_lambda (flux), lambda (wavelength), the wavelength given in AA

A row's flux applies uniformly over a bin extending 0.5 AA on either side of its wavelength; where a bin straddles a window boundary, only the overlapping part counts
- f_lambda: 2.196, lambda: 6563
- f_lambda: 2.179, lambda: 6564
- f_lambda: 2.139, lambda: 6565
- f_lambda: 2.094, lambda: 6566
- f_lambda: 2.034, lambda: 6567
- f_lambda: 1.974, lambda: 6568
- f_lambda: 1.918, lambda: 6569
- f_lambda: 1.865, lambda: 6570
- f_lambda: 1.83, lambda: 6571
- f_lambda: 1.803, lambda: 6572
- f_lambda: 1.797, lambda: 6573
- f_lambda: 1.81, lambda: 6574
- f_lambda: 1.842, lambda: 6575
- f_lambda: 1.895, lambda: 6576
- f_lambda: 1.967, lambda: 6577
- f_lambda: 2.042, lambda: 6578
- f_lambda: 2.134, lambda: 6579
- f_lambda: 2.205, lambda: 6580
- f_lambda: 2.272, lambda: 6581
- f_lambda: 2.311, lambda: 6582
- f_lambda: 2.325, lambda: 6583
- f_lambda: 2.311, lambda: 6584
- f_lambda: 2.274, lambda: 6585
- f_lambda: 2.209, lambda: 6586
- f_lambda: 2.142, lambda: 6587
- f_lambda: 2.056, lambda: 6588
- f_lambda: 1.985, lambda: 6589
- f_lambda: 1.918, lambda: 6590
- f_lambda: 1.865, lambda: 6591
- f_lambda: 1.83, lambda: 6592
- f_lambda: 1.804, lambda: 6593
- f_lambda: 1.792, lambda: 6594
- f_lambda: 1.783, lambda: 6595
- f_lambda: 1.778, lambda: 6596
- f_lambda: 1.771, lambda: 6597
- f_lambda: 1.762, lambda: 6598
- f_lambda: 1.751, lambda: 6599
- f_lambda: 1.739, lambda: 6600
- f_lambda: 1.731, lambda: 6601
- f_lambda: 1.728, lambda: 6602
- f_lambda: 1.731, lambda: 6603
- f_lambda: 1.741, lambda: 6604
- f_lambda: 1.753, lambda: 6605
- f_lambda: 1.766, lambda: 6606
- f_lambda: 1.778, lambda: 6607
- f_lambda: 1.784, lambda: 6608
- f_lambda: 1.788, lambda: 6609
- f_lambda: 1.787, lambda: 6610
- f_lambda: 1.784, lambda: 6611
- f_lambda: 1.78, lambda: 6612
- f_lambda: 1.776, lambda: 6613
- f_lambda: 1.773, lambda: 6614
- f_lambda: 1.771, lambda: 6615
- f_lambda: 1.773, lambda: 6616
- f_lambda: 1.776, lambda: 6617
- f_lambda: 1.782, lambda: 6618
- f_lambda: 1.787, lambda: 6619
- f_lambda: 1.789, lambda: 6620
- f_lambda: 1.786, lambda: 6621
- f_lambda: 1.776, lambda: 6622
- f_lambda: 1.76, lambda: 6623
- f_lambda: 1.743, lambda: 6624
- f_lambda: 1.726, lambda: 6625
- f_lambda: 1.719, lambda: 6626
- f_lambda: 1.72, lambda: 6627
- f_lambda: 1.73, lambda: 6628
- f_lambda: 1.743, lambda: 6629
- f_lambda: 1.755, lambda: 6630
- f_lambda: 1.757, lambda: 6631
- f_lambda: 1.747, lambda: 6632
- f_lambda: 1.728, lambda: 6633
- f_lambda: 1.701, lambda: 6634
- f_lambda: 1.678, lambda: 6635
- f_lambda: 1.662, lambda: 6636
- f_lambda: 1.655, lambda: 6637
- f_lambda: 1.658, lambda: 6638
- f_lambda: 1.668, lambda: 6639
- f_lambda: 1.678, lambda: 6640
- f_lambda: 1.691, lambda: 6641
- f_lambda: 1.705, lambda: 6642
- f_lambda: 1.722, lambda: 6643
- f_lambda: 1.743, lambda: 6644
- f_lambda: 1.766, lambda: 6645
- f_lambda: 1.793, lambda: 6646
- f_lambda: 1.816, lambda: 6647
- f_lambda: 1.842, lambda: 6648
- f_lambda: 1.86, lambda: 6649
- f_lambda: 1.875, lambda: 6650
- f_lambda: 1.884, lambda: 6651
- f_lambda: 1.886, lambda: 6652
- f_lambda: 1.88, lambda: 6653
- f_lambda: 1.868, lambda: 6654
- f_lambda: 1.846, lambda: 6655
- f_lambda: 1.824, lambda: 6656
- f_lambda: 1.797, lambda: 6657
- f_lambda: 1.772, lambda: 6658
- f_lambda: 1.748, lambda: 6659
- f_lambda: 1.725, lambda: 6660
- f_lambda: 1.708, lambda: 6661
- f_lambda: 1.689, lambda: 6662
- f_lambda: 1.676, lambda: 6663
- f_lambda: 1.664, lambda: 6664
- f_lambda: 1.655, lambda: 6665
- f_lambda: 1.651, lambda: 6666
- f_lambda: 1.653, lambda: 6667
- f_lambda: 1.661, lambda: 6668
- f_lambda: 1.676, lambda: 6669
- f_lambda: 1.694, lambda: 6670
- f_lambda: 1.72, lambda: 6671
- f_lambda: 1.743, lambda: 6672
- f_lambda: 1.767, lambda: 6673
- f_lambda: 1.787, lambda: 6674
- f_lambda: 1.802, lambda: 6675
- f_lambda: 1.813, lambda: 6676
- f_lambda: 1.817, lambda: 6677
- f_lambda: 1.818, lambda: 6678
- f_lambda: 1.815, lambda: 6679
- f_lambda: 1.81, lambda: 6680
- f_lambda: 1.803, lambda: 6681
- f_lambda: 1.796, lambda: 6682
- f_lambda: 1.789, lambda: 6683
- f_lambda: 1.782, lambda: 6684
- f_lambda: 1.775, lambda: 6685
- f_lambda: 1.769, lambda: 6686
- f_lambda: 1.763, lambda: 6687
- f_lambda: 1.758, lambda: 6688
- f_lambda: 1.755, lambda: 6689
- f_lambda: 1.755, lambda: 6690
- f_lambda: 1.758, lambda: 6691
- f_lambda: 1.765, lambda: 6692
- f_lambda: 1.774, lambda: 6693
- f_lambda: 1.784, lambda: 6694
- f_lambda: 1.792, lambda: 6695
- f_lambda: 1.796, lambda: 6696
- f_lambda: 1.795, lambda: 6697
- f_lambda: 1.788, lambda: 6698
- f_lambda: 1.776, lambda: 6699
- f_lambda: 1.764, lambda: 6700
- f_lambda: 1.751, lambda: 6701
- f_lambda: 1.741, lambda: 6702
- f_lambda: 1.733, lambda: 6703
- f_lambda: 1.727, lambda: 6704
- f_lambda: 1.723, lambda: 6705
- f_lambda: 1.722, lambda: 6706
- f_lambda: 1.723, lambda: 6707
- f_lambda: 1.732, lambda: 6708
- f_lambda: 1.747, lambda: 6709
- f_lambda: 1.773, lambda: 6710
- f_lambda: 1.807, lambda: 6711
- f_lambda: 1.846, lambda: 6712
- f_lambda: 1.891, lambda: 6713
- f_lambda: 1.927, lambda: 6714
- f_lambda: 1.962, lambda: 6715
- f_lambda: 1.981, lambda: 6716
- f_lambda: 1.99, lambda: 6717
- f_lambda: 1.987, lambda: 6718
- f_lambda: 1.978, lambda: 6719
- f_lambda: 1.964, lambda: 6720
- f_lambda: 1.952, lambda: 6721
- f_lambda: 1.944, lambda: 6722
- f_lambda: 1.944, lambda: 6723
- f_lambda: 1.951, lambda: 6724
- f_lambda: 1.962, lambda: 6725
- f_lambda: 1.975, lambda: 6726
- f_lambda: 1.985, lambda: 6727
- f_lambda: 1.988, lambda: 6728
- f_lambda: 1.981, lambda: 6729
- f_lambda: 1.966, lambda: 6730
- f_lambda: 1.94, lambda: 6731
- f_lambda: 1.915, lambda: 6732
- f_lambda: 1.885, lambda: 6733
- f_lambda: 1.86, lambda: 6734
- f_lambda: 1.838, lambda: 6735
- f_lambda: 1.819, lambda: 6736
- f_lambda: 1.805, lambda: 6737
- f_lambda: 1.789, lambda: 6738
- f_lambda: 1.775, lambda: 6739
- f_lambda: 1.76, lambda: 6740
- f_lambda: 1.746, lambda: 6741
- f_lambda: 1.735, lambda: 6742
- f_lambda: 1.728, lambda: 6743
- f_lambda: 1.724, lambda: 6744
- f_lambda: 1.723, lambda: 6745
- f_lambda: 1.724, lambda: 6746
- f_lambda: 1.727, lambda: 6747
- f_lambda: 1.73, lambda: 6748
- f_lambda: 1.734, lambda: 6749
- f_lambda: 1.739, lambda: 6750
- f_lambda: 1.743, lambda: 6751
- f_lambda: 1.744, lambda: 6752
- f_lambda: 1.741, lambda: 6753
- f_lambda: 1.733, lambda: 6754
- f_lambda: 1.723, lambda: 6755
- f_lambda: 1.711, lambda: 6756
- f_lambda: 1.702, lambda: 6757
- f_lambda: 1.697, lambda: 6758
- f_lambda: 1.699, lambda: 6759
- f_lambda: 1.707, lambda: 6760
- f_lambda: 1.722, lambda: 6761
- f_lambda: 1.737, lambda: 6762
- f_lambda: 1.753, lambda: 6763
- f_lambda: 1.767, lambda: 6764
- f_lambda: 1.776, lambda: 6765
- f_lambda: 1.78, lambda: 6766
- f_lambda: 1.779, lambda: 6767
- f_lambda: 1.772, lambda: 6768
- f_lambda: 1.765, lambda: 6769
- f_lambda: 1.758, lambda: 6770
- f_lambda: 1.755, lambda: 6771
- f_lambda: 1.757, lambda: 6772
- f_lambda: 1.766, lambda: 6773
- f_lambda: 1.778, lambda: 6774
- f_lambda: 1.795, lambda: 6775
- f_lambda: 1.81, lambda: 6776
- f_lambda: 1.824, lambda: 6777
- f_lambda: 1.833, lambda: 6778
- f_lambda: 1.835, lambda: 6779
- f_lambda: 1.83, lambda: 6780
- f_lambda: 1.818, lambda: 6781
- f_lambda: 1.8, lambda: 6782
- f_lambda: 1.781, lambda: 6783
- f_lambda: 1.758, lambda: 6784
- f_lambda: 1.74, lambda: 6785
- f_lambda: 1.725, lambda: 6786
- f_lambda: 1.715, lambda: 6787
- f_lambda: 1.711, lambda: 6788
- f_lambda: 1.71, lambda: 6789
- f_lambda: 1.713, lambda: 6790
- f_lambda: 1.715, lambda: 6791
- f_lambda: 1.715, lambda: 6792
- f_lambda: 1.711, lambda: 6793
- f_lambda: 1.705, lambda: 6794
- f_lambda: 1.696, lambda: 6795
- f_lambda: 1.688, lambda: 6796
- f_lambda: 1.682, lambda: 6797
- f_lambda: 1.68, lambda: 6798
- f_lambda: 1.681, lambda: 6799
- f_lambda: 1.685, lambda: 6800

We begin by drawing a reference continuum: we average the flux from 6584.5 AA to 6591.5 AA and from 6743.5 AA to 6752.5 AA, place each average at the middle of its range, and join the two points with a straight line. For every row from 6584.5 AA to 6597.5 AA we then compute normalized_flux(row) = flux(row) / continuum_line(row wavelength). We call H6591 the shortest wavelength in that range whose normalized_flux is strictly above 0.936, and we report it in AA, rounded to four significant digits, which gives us 6585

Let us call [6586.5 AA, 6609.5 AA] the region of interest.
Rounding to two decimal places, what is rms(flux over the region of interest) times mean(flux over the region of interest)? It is 3.30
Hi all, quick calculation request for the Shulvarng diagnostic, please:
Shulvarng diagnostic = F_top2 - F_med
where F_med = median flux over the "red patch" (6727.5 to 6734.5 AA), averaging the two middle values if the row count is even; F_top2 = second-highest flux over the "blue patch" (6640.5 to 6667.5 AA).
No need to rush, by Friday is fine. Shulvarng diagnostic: -0.056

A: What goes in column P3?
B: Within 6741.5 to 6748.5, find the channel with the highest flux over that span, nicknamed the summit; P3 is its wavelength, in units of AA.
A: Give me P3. 6742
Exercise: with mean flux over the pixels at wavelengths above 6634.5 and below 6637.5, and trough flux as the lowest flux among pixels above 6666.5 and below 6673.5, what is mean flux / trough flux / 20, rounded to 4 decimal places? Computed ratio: 0.0504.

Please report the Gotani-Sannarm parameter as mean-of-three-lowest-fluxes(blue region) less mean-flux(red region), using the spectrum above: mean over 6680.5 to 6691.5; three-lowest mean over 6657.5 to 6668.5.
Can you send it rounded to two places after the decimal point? -0.12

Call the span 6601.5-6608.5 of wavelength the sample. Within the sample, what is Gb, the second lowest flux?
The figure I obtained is 1.731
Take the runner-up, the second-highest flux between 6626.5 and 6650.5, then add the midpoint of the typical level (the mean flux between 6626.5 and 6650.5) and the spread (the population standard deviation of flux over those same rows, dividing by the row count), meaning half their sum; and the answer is 2.76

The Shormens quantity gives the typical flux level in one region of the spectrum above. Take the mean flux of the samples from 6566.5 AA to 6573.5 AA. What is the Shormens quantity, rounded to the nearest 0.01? 1.89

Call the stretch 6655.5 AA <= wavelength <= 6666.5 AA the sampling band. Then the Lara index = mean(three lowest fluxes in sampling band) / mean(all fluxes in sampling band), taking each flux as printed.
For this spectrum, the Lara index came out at 0.964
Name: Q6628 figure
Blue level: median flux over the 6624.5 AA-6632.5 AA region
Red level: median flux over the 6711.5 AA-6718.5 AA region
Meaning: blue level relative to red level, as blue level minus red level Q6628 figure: -0.23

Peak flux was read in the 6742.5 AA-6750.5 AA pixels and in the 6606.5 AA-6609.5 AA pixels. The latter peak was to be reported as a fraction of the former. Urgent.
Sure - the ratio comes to 1.028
